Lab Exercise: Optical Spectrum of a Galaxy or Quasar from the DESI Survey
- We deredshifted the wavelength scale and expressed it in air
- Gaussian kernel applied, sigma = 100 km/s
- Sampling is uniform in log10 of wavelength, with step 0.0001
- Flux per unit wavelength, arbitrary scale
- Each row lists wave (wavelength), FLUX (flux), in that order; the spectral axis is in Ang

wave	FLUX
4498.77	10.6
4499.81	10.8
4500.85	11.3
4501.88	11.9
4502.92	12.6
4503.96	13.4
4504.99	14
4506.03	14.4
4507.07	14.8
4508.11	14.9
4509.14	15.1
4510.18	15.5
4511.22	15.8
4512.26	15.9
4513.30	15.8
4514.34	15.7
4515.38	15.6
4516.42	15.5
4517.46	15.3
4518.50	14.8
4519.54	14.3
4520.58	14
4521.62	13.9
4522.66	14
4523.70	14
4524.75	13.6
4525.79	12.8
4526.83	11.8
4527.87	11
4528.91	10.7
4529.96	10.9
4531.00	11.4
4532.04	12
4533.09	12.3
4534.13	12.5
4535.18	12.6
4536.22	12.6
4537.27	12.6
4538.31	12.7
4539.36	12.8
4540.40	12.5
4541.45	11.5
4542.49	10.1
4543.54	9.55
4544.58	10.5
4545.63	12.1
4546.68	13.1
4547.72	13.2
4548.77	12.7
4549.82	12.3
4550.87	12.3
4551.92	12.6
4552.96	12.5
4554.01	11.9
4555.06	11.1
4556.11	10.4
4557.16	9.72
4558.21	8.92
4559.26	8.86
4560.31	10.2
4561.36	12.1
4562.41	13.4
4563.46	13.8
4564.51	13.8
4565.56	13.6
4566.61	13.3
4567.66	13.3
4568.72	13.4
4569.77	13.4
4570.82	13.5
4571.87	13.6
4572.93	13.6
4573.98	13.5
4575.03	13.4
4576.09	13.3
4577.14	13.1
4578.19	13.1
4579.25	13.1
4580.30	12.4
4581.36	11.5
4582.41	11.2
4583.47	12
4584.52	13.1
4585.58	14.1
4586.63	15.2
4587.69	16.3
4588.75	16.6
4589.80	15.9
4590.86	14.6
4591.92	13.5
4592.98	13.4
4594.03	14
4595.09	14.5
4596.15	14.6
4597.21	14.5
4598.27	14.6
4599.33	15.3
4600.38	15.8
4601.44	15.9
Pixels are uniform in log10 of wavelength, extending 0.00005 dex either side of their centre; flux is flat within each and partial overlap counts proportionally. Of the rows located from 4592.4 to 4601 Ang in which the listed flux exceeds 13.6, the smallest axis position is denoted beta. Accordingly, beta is 4594.03 Ang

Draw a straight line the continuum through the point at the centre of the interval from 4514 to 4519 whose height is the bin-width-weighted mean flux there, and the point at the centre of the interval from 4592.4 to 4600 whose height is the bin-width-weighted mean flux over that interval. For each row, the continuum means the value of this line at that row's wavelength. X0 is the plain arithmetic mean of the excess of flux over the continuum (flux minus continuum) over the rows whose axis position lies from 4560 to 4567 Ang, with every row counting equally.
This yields -2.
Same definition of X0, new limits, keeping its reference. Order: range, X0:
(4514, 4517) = 0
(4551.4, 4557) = -3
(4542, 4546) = -4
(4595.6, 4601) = 1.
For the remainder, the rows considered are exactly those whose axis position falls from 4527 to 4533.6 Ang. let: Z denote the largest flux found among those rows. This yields 12.3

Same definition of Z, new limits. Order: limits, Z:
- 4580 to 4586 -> 14.1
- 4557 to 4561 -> 10.2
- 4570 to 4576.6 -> 13.6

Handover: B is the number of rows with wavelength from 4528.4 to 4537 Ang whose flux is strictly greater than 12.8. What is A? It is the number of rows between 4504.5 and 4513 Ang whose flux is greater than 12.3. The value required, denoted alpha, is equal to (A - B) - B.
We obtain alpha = 8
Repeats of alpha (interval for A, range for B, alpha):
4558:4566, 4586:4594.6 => -12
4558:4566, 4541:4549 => 0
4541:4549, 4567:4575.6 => -13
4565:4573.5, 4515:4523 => -8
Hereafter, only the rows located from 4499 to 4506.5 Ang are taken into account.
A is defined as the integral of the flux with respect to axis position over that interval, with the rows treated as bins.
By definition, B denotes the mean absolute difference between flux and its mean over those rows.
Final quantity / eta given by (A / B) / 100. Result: 0.8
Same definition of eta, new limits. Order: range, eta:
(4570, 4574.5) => 12.2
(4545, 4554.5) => 3.5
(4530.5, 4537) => 2.2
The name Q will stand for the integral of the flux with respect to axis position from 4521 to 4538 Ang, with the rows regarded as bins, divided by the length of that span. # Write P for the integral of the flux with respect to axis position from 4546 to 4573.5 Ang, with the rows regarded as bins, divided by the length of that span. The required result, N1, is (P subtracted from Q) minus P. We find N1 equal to -12.2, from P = 12.3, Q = 12.4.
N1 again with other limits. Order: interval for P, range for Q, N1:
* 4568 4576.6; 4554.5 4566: -15.5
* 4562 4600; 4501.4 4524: -12.9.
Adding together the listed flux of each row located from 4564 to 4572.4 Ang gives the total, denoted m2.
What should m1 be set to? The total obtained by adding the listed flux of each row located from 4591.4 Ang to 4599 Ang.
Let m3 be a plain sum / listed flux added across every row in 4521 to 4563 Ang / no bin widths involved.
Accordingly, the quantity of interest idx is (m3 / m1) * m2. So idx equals 518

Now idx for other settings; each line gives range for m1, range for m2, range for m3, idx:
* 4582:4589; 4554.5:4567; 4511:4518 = 155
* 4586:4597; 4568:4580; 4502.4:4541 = 499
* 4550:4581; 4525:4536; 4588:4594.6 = 29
